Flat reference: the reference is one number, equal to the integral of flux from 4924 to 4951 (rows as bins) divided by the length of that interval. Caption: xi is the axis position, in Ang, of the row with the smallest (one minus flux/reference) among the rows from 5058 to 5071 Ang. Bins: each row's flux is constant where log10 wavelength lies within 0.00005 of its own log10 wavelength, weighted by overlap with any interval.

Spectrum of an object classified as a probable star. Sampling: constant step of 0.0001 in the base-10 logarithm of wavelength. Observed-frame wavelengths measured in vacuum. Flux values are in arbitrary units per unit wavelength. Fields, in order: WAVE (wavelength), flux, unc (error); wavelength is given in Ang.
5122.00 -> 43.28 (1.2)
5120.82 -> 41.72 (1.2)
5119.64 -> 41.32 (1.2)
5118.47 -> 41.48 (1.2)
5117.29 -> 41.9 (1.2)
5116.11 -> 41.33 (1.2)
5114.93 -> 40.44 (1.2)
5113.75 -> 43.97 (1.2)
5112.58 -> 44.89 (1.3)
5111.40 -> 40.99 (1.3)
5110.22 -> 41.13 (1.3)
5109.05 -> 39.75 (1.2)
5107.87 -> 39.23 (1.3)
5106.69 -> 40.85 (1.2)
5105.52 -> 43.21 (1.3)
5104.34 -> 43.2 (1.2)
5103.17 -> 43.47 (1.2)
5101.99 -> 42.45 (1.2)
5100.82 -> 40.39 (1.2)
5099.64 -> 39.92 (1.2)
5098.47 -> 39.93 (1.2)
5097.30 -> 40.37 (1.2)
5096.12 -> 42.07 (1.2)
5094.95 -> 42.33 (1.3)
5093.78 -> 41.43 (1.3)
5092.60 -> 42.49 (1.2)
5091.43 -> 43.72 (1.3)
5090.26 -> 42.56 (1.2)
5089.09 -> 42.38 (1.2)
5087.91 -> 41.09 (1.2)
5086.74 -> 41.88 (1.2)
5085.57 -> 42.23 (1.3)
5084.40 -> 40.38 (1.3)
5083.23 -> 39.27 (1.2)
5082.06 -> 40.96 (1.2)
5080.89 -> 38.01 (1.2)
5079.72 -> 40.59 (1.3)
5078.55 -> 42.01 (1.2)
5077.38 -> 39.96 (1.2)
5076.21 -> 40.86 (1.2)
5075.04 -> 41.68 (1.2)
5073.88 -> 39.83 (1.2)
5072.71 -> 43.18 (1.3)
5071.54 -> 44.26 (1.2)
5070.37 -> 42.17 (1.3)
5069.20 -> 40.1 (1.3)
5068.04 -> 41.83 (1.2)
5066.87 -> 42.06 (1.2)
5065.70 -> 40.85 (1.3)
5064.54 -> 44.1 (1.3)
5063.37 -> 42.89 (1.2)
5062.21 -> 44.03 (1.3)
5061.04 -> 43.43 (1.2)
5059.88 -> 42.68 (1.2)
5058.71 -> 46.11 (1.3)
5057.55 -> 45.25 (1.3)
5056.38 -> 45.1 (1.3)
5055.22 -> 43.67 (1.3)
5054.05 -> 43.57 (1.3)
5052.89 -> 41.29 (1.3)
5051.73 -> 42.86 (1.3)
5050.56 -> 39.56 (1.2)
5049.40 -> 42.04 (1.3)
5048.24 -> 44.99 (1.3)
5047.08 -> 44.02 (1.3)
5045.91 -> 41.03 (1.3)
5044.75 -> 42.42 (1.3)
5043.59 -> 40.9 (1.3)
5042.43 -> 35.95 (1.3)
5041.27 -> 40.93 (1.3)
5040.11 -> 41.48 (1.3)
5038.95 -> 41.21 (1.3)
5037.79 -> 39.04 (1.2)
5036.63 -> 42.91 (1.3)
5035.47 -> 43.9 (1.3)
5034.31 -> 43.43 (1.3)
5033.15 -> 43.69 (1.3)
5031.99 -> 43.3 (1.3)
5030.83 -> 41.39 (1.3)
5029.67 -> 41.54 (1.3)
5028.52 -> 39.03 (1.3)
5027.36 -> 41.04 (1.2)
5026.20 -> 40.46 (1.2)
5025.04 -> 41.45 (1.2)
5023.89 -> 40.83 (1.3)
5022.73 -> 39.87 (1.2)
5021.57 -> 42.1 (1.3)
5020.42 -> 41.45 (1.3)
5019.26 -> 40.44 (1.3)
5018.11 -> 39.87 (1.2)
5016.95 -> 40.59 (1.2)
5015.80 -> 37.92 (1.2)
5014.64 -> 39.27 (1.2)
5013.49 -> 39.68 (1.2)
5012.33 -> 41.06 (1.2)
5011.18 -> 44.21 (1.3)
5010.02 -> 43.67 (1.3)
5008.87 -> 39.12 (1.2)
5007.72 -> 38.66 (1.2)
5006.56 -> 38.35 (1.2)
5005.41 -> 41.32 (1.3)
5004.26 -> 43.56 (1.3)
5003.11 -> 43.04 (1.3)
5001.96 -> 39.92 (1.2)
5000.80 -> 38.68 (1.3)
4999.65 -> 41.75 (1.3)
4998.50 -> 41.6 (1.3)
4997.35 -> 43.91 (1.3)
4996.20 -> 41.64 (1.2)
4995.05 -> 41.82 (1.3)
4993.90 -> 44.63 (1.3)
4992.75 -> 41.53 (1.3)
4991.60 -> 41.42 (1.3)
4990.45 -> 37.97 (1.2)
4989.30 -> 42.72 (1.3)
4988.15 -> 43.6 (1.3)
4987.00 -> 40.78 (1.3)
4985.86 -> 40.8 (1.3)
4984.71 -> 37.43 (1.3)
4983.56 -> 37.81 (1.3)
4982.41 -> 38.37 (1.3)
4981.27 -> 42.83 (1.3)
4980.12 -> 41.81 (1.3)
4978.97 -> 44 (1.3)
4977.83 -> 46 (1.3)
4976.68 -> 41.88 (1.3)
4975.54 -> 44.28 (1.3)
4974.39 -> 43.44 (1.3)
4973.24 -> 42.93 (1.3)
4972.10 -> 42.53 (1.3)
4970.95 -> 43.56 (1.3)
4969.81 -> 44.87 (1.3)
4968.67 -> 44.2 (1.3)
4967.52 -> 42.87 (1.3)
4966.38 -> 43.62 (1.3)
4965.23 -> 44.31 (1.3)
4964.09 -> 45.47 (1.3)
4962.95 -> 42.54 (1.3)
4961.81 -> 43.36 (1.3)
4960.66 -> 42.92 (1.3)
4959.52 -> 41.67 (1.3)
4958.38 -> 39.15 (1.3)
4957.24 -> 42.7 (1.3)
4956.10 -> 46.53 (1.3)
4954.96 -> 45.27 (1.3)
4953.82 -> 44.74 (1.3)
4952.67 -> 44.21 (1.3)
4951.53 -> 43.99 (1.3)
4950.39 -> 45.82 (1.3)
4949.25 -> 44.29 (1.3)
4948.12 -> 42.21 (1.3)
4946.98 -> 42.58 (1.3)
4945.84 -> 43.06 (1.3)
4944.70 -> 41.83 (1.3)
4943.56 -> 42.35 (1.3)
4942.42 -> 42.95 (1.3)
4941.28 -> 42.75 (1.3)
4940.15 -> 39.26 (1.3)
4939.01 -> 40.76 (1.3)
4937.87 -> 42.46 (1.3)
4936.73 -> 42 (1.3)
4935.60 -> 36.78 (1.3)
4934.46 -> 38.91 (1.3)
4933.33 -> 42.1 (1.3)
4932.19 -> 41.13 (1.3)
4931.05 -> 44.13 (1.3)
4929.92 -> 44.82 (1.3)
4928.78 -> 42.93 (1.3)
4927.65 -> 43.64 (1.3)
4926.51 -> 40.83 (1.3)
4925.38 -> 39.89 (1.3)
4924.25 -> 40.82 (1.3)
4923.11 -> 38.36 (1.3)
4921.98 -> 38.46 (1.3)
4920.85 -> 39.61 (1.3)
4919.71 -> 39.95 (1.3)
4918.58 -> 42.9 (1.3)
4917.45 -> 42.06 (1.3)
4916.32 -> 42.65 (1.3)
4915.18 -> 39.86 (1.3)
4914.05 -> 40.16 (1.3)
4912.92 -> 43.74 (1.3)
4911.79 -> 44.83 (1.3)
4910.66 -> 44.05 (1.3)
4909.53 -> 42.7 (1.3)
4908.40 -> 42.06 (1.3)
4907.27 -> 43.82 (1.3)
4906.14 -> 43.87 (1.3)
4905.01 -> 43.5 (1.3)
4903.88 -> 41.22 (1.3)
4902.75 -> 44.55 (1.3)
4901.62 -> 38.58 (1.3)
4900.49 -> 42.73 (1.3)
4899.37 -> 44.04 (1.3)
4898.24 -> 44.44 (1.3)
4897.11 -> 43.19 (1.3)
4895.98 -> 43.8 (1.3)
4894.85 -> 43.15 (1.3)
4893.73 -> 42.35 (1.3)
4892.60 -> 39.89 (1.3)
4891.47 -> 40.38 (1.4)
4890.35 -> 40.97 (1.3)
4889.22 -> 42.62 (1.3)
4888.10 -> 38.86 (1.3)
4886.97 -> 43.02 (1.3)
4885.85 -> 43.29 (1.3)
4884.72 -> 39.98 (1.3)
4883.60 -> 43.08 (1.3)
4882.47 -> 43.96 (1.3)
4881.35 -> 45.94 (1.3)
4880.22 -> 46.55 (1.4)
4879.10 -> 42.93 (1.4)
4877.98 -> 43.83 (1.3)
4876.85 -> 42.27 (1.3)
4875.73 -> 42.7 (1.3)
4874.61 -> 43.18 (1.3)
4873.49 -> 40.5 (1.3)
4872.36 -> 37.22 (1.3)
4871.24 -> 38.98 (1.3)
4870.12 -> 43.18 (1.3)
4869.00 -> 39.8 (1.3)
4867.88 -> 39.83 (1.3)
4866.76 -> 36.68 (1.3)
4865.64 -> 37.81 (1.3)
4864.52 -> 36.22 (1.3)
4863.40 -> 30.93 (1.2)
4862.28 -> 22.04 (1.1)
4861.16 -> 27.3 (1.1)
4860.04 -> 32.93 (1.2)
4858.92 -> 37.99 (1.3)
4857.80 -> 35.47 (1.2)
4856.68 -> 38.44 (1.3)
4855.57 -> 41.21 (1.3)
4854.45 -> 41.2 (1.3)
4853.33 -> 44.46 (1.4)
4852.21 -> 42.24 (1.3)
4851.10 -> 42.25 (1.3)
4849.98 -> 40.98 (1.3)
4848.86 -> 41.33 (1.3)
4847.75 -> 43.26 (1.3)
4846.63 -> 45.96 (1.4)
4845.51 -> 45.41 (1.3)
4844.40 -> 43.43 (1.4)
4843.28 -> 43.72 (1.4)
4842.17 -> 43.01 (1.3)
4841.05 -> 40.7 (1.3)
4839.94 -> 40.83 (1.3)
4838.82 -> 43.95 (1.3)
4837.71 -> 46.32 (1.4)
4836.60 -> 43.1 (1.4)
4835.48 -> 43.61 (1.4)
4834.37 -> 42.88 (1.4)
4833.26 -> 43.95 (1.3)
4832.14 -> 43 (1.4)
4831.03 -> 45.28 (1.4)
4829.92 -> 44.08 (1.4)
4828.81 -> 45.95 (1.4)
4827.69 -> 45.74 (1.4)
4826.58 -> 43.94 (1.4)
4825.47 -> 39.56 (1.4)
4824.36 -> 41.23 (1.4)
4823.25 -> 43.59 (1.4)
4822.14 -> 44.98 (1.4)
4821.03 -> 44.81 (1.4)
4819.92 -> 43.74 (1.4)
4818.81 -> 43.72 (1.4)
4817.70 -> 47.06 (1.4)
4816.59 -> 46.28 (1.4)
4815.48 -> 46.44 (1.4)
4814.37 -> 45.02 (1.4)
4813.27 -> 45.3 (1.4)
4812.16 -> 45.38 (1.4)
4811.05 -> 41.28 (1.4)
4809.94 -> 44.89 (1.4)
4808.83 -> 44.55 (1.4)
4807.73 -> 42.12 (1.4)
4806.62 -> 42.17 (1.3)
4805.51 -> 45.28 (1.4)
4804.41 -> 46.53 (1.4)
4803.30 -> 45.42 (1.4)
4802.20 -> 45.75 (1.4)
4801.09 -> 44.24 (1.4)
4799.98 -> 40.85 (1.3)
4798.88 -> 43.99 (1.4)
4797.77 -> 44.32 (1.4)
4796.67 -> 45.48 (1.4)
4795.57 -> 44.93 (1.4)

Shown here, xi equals 5058.71 Ang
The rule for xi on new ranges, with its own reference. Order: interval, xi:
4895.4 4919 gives 4911.79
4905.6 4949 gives 4911.79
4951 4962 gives 4956.10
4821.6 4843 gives 4837.71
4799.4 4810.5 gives 4804.41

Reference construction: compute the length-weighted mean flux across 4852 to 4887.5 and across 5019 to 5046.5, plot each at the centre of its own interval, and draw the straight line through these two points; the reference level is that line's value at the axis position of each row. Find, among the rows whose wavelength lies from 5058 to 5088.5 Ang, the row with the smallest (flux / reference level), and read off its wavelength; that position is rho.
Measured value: 5080.89 Ang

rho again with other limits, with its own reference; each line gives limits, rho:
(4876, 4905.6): 4901.62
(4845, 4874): 4862.28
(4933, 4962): 4935.60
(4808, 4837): 4825.47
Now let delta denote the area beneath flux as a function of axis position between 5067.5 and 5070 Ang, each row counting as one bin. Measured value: 103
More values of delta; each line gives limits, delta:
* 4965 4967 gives 88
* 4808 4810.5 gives 111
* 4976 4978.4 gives 106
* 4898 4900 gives 89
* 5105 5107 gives 85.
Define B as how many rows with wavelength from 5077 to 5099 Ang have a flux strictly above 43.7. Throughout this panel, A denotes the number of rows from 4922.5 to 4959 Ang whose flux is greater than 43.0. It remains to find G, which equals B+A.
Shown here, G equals 12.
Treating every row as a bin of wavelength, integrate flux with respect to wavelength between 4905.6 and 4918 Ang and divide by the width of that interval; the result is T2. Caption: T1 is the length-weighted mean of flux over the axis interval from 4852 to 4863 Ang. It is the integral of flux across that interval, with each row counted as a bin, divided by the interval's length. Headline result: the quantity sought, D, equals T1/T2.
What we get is 0.84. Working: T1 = 36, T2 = 42.7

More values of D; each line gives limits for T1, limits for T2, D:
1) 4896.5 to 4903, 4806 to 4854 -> 0.98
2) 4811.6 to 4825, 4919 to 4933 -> 1.09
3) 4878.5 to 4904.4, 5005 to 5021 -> 1.05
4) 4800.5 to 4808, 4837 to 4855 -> 1.03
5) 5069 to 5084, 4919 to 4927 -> 1.03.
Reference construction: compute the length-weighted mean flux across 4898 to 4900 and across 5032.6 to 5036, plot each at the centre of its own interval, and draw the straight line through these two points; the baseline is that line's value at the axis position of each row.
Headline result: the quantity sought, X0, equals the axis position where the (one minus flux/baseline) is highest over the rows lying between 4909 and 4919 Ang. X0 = 4915.18 Ang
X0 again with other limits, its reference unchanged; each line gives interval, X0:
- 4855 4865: 4862.28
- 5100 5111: 5107.87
